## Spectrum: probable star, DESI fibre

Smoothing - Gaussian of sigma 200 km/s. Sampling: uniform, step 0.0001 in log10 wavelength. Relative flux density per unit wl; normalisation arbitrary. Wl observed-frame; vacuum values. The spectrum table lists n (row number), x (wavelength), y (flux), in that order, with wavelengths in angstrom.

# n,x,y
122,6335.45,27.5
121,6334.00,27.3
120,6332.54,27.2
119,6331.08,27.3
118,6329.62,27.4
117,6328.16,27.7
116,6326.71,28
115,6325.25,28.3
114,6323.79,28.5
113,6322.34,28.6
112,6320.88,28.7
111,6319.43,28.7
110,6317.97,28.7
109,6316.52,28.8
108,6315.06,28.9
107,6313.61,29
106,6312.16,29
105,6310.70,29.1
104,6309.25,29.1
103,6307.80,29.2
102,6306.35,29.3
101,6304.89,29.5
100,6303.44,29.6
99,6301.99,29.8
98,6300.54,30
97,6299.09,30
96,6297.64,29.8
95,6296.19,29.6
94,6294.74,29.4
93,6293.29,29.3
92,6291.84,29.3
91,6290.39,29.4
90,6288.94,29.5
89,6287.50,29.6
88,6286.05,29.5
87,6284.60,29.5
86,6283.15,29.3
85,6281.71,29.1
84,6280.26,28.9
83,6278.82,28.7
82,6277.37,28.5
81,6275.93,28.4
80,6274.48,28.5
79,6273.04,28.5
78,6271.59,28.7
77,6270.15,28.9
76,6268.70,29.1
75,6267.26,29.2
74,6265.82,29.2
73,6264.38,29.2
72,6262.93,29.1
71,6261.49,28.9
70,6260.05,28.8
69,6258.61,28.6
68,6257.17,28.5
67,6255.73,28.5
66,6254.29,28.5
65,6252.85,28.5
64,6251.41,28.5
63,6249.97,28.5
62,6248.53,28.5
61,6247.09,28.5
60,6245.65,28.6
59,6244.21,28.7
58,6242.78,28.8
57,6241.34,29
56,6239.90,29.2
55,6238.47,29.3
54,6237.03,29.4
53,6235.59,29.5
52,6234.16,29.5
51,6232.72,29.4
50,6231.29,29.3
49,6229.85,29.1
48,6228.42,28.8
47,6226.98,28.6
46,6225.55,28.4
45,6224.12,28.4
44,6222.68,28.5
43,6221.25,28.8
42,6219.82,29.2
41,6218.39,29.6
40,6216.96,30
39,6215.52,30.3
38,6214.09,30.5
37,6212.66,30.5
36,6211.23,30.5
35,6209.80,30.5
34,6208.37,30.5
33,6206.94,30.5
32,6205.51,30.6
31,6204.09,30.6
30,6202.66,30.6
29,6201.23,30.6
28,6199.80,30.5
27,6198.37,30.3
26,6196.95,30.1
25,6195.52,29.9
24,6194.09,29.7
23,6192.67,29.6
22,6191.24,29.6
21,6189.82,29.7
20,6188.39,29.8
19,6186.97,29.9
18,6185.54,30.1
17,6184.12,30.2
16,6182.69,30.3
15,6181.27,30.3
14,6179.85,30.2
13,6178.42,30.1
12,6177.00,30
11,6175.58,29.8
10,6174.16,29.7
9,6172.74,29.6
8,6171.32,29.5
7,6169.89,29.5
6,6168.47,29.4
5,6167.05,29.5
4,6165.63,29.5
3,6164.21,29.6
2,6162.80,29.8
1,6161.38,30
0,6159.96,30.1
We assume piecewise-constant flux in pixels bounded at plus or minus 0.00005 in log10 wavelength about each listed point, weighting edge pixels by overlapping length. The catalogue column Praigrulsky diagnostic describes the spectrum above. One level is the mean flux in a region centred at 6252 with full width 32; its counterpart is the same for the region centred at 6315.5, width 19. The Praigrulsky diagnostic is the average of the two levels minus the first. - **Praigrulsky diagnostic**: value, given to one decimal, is 0.0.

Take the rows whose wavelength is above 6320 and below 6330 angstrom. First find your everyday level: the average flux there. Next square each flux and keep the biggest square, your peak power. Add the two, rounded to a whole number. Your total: 852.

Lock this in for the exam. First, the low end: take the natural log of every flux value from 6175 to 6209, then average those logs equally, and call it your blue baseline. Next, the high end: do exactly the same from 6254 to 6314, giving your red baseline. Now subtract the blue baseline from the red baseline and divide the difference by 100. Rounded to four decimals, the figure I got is -0.0003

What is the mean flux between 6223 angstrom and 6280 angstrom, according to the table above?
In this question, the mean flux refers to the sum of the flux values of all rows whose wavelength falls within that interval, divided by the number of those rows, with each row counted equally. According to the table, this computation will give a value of 28.8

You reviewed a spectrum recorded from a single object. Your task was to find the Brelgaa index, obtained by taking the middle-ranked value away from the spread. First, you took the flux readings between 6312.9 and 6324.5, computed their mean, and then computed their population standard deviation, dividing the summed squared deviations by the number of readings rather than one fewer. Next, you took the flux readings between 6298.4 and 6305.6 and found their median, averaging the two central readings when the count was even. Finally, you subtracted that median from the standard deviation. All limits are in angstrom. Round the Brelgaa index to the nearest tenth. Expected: -29.7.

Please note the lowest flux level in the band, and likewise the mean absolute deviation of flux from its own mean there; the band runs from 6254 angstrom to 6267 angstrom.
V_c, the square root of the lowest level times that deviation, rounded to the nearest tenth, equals 2.7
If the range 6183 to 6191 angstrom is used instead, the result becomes 2.2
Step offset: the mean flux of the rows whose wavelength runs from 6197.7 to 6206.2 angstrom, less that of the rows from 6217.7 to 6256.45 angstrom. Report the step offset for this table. 1.7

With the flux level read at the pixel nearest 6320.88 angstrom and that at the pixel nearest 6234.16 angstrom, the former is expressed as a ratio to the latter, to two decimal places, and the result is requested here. 0.97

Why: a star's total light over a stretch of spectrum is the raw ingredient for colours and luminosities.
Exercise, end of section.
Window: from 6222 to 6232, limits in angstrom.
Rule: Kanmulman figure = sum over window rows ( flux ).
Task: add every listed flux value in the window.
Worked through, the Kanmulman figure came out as 201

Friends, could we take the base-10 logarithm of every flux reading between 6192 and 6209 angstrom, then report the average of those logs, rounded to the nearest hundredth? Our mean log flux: 1.48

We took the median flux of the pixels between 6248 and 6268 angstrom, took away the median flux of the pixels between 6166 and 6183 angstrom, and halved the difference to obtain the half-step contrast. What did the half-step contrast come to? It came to -0.60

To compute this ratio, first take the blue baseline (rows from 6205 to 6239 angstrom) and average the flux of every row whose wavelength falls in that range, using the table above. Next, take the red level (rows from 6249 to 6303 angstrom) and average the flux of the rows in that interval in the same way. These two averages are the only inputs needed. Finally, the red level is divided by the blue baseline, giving 0.98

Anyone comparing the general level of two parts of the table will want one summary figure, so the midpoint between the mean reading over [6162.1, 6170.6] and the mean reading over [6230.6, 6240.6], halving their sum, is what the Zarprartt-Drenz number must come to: 29.5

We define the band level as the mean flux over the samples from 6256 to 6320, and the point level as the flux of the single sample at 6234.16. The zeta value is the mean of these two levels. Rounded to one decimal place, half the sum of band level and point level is 29.3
